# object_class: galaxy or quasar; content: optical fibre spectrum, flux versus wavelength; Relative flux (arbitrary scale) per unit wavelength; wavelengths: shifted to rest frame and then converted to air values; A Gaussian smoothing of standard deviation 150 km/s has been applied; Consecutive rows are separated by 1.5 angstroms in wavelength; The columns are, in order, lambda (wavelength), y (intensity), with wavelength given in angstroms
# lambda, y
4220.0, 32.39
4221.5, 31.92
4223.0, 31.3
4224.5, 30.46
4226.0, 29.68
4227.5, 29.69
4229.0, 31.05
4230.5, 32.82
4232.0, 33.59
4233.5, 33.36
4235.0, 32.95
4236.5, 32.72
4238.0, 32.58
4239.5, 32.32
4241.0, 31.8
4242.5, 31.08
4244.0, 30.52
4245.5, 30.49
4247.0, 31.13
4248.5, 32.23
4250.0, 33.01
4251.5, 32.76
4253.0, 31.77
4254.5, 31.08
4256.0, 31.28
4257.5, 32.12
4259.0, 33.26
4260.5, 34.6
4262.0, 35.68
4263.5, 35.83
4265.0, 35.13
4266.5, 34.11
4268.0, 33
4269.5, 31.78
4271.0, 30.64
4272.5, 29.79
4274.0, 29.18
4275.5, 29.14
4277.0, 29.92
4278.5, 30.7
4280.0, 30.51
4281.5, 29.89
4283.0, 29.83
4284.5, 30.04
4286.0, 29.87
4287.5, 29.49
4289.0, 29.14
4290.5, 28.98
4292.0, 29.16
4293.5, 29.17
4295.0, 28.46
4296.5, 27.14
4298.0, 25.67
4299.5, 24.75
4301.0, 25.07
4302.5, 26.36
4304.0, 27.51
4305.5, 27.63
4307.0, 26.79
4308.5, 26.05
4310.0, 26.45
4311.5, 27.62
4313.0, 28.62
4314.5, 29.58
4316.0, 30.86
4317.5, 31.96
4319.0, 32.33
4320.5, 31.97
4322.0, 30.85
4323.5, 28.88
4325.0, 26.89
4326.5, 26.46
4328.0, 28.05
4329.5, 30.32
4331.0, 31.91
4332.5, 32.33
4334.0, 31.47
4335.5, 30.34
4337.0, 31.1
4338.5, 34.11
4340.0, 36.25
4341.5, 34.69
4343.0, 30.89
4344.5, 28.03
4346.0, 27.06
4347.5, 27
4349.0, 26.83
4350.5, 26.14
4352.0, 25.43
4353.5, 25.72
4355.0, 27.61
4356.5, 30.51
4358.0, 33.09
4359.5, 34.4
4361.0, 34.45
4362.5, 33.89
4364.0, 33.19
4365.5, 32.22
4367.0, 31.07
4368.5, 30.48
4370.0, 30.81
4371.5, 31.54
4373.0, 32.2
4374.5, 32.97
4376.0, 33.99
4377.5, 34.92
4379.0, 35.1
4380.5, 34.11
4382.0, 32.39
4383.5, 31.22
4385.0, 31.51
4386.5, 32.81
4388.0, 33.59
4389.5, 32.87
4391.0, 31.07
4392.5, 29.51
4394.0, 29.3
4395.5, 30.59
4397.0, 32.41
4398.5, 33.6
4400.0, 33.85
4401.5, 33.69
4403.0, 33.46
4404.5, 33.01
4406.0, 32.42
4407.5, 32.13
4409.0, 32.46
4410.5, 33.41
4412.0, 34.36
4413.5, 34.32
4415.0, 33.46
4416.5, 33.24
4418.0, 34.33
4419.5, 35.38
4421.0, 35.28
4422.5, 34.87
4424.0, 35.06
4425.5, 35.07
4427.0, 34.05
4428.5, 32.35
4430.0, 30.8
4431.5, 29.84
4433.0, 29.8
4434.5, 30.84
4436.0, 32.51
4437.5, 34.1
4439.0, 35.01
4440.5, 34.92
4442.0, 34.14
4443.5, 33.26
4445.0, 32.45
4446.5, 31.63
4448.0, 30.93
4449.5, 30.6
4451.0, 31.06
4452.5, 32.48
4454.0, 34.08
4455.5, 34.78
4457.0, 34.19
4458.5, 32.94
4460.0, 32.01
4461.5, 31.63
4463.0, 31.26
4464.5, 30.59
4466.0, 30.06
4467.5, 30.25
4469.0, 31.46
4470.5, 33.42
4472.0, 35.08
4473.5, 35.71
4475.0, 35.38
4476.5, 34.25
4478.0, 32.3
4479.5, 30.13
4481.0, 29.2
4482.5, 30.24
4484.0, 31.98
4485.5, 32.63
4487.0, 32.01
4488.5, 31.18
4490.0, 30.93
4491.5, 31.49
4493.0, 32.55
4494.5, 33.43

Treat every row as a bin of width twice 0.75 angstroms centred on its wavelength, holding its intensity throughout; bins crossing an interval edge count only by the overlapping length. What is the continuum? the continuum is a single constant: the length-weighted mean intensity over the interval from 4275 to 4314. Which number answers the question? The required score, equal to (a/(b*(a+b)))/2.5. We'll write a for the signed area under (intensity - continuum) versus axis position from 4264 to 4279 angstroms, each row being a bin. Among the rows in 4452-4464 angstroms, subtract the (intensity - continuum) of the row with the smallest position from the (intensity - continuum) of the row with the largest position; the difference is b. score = -0.3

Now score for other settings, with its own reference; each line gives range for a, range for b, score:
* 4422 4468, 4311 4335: 0.1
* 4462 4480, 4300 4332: 0.1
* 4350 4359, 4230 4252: -7.3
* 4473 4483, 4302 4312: 0.3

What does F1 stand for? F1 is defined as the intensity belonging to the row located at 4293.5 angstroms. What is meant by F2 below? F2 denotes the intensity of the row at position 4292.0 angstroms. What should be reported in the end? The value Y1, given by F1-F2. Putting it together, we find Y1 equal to 0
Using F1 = 29.17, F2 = 29.16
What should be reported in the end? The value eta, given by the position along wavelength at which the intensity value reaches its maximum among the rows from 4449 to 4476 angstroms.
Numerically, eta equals 4473.5 angstroms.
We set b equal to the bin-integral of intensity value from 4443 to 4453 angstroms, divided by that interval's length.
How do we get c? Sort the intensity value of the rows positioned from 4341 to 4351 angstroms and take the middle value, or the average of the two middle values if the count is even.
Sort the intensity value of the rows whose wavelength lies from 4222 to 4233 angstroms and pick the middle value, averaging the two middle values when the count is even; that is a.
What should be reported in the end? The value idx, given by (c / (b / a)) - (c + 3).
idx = -3.6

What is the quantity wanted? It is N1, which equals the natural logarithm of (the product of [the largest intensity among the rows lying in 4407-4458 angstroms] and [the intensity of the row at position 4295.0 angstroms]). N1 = 6.91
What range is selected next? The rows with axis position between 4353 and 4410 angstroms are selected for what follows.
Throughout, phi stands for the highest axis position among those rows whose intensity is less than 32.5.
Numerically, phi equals 4409.0 angstroms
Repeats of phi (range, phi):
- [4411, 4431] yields 4430.0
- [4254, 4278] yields 4277.0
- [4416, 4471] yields 4469.0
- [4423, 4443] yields 4434.5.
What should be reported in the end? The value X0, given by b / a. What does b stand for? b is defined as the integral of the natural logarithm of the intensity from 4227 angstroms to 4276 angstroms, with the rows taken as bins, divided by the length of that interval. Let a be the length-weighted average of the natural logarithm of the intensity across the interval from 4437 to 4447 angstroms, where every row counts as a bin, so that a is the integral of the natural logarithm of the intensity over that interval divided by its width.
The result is 0.99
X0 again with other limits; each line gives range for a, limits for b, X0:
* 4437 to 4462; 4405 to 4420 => 1.00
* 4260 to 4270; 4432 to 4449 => 0.99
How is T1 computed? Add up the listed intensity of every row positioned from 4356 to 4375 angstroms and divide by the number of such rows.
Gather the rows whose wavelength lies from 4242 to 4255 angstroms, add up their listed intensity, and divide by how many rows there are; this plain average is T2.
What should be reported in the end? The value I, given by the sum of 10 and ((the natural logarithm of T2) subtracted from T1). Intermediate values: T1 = 32.4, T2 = 31.6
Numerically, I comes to 38.9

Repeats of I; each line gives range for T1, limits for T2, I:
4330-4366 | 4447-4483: 37.3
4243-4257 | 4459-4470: 38.2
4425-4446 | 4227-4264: 39.3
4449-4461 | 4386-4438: 39.3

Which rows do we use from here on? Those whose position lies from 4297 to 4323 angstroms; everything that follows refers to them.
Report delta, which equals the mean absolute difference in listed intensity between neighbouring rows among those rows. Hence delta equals 0.82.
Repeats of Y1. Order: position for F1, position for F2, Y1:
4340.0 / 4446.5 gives 5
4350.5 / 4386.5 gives -7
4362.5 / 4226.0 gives 4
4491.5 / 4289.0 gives 2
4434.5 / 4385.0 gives -1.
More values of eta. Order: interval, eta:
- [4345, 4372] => 4361.0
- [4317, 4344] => 4340.0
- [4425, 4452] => 4425.5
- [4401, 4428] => 4419.5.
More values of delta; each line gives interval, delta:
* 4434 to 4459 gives 0.91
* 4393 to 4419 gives 0.67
